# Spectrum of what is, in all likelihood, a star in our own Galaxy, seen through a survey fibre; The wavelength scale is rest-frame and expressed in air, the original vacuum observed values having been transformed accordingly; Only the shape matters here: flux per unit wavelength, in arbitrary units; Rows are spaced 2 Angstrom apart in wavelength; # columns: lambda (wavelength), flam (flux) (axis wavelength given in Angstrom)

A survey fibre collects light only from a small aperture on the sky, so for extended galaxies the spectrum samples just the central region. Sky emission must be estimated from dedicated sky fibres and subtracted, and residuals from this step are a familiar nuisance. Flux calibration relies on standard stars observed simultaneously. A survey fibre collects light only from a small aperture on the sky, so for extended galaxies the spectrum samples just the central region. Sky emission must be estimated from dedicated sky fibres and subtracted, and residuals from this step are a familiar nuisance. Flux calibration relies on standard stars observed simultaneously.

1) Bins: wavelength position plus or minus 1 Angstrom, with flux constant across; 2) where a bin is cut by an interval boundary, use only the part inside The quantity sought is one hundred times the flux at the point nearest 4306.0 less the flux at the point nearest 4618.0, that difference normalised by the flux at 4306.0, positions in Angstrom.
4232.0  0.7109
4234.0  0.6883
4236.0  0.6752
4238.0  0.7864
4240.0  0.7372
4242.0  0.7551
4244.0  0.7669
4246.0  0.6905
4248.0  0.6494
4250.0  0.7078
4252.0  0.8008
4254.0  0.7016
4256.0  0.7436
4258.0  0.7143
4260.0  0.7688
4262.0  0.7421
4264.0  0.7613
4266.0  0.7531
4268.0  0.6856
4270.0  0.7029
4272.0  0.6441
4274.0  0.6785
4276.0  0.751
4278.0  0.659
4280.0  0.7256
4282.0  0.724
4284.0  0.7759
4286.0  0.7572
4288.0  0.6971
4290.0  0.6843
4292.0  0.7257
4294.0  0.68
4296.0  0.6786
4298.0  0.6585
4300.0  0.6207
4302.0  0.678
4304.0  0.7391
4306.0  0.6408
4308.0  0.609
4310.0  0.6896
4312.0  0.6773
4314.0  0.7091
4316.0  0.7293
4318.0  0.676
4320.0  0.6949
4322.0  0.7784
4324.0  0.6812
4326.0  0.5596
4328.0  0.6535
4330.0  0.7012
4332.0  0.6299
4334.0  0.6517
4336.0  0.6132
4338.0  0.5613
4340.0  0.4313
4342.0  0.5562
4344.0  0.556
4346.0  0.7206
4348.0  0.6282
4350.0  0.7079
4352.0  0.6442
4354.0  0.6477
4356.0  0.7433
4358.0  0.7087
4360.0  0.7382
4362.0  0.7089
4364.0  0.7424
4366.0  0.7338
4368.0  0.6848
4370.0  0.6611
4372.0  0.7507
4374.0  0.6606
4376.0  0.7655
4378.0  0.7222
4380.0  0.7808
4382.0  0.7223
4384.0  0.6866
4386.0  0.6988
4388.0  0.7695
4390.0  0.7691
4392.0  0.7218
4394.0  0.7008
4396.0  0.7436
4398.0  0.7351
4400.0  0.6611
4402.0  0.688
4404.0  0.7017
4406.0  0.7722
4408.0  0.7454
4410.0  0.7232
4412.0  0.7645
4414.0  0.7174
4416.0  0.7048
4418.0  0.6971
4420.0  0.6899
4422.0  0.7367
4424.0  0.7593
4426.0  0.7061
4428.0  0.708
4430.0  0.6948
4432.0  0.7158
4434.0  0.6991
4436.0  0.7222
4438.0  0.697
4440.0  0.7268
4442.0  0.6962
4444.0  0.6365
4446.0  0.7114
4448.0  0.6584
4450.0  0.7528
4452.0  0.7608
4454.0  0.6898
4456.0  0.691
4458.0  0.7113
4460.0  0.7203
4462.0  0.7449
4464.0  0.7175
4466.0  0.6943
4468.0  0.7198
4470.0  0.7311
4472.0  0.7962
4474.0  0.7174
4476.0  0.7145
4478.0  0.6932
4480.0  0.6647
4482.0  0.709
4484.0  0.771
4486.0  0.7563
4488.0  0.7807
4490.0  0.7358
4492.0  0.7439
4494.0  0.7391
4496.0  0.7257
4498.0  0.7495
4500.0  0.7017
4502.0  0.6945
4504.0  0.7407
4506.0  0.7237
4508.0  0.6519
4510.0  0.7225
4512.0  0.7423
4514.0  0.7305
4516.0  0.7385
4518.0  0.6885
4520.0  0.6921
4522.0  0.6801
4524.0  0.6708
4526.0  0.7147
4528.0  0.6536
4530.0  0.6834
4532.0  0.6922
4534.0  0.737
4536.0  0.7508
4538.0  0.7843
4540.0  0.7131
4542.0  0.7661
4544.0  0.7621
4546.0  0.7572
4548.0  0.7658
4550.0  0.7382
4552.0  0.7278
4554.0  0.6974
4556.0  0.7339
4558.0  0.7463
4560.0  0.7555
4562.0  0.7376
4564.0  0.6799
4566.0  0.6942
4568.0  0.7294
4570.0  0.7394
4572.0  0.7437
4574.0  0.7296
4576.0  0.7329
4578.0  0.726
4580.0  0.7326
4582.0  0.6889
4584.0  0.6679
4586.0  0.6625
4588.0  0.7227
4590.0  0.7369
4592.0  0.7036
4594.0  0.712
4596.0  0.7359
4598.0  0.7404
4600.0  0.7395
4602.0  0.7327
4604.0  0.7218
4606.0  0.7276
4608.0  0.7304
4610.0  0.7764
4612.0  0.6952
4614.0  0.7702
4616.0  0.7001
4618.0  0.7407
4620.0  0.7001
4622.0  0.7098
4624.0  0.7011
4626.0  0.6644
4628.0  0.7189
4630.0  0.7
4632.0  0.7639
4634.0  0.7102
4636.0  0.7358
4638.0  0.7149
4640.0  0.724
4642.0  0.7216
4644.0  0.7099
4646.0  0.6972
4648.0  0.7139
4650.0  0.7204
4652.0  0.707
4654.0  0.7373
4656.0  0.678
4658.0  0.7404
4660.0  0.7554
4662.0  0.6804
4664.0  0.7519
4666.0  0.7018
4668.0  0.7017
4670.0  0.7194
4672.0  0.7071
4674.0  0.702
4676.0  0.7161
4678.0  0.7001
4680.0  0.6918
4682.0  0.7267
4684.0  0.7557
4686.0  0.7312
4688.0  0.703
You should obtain -16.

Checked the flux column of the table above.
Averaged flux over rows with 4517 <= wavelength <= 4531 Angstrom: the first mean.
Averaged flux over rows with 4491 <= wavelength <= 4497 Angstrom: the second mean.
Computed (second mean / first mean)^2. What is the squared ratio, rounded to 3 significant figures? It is 1.16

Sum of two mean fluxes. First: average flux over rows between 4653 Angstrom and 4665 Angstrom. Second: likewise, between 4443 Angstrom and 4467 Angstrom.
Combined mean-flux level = 1.43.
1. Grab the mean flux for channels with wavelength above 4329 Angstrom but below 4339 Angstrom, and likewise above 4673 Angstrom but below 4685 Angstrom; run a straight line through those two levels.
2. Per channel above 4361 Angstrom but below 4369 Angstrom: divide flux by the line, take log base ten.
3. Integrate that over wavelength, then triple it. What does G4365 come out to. 1.20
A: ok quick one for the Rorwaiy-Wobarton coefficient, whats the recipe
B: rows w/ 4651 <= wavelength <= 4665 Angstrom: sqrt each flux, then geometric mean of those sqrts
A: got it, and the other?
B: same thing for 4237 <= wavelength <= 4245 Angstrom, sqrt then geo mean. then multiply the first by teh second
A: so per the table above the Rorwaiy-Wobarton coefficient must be 0.741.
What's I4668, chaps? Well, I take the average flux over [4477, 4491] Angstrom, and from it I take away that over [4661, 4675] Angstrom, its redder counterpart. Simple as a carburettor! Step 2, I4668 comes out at 0.021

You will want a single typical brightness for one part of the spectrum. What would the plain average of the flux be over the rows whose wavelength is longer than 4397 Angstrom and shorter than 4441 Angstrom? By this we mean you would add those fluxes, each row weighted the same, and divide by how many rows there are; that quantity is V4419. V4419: 0.717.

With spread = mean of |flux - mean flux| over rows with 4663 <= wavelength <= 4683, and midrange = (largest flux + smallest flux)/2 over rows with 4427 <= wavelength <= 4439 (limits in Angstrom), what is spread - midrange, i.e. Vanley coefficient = -0.70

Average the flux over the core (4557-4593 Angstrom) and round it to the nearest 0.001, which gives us 0.718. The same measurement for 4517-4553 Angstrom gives 0.721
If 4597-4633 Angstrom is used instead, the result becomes 0.724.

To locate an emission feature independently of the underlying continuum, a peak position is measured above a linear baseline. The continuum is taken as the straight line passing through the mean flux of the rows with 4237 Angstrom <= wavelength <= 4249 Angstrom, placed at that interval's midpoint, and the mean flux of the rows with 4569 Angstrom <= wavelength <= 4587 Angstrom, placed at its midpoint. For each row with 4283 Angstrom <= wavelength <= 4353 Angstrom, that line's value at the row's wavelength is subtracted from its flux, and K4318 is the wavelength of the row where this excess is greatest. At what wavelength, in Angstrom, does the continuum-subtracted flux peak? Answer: 4322.0 Angstrom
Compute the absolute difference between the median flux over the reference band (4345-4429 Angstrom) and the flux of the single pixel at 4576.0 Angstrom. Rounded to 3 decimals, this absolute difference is 0.014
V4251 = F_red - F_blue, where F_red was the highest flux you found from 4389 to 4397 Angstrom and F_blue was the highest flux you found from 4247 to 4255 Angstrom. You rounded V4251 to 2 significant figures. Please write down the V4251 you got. -0.032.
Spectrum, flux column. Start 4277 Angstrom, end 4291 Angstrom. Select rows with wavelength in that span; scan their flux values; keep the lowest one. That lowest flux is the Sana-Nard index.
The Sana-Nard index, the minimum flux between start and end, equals 0.659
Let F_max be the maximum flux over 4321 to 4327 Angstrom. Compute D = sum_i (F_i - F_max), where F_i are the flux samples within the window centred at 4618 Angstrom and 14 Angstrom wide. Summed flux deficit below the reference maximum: -0.43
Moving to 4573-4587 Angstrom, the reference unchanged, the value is -0.51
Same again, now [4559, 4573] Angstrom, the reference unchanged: -0.37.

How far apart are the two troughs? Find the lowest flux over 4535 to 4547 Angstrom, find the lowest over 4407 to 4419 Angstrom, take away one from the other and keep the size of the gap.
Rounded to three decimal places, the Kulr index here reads 0.016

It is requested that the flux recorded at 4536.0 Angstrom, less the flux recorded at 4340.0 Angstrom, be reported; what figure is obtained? 0.32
